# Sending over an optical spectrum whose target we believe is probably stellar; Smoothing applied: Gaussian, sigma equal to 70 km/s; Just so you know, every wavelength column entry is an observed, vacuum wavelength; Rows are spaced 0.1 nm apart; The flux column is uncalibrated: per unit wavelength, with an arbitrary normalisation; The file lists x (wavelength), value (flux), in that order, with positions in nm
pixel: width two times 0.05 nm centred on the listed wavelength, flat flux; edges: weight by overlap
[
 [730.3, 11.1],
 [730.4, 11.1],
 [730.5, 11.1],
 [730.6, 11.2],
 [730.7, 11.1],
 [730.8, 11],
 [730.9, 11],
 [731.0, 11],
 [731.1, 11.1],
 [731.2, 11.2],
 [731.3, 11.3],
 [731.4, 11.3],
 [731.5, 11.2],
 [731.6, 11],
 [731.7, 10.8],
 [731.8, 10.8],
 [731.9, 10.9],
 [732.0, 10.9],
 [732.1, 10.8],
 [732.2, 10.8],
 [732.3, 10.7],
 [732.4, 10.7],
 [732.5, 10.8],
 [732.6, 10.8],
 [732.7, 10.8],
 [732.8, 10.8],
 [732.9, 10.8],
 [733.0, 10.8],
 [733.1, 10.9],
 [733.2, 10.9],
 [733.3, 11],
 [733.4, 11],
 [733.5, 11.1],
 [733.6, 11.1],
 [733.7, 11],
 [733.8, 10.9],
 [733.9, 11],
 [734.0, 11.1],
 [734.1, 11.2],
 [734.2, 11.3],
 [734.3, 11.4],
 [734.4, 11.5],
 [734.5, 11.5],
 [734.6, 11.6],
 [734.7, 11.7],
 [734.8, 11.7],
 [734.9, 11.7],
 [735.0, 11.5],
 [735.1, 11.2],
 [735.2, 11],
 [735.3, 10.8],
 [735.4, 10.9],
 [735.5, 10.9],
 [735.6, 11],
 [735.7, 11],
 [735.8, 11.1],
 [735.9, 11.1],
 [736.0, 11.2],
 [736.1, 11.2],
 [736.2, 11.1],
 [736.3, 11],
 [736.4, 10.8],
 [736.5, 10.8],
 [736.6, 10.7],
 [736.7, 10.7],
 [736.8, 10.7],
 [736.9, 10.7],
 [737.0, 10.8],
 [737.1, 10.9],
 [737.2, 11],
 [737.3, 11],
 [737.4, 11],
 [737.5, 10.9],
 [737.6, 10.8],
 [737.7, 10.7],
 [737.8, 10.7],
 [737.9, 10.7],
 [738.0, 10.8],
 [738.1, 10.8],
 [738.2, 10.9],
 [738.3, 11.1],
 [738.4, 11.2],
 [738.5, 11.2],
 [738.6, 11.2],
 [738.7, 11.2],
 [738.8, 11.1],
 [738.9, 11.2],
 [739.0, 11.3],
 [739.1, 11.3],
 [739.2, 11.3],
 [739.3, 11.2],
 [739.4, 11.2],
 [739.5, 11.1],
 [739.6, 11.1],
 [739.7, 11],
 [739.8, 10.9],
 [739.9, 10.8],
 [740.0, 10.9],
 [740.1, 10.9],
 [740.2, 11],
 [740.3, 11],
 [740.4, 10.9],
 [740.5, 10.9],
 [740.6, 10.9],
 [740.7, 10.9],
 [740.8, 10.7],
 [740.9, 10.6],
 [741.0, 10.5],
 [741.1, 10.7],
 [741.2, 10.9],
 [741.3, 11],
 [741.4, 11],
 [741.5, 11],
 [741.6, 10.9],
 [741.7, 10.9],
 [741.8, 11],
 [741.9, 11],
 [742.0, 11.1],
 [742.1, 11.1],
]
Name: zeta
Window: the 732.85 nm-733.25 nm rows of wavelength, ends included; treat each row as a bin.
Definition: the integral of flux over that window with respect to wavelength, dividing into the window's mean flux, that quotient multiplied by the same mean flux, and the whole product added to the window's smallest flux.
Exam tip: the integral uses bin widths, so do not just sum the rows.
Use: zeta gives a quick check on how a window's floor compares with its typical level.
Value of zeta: 37.9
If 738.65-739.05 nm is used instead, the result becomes 39.1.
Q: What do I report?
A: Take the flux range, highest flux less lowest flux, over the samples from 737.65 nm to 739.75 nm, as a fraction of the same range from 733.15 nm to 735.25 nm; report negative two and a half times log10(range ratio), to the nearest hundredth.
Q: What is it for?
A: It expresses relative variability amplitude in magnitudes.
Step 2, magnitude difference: 0.31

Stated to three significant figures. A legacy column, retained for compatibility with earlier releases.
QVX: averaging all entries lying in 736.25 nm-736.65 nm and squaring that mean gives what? 117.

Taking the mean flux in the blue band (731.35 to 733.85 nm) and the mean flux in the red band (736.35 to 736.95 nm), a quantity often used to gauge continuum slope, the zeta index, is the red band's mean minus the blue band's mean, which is -0.17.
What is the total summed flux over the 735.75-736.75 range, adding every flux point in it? 109.7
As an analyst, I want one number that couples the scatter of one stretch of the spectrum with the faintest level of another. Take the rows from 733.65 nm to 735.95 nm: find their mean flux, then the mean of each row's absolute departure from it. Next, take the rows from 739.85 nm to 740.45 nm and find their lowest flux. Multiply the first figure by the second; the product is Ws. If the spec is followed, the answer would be 2.7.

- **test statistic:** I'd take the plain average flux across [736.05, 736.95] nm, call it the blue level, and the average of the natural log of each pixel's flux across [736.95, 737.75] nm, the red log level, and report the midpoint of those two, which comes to 6.62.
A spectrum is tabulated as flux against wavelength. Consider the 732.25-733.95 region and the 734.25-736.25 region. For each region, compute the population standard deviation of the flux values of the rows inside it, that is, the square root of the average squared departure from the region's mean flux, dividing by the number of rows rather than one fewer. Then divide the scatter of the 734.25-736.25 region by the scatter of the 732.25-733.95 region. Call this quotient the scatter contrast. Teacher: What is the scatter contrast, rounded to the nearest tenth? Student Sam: 2.3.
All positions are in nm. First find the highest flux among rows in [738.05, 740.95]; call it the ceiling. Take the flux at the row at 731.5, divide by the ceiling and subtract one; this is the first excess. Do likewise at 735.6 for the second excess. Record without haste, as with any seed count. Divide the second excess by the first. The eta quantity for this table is 3.0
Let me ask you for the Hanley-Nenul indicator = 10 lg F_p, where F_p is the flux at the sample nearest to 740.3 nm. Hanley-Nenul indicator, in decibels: 10.4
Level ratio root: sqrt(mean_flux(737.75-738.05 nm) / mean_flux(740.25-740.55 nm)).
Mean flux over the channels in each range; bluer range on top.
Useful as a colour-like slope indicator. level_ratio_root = 0.99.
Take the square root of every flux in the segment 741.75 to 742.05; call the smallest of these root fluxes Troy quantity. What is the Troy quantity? 3.32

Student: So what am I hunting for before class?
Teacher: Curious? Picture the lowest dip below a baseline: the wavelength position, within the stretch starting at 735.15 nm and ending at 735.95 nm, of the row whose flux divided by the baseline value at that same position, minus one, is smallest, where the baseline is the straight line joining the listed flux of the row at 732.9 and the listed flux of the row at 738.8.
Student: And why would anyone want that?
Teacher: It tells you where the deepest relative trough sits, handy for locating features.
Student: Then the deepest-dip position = 735.3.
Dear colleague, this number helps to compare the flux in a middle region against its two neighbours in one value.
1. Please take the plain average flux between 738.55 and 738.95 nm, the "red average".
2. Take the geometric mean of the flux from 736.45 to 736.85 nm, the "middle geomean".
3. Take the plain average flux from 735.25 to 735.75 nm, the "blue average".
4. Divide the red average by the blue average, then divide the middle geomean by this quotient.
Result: 10.5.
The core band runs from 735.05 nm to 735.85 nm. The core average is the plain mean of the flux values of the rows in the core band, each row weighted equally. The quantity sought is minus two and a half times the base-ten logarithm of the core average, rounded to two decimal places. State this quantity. -2.60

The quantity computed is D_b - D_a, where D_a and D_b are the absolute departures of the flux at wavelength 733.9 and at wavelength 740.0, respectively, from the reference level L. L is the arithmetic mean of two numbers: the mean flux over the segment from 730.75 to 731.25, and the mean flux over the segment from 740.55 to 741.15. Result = -0.10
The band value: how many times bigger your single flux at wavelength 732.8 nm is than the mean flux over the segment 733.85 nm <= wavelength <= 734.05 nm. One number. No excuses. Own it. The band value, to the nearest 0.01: 0.98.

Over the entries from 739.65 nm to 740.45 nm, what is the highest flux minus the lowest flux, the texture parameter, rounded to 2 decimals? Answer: 0.20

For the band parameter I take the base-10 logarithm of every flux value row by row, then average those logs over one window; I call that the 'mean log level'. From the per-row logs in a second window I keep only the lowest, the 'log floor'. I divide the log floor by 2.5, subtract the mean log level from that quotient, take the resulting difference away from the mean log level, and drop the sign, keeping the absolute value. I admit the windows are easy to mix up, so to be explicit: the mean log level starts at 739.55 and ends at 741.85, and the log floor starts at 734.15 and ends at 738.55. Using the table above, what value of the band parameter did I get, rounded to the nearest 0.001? 1.662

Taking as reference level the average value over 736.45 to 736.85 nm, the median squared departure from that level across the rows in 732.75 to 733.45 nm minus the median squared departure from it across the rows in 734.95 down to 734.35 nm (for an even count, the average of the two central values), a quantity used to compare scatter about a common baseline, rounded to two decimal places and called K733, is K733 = -0.83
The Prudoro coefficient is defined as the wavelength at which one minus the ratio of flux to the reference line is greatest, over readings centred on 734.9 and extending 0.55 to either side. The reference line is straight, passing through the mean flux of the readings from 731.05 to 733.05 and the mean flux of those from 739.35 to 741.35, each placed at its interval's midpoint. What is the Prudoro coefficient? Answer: 735.3 nm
